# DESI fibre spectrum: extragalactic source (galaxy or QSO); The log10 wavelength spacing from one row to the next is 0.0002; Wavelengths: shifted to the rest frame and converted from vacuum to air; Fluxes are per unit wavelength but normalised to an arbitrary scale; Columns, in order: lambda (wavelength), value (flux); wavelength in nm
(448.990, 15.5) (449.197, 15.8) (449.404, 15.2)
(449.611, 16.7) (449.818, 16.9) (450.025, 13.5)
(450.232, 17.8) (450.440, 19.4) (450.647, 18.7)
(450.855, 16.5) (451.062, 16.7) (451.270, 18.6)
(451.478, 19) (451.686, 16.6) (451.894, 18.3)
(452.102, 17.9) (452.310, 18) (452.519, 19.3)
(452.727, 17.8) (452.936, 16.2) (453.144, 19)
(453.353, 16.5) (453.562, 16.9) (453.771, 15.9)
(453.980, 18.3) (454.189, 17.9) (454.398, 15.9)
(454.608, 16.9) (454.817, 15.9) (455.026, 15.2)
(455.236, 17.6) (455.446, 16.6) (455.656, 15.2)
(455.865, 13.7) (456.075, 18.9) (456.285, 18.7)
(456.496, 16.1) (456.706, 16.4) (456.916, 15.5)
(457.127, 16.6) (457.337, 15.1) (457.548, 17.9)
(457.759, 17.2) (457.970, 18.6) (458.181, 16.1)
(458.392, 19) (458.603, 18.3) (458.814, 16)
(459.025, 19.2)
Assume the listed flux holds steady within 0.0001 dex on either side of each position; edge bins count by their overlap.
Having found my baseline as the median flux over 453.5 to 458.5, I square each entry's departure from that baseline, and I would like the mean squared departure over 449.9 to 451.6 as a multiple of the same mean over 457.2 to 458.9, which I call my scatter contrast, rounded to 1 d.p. 1.9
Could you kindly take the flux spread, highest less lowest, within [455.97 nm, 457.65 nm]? 3.8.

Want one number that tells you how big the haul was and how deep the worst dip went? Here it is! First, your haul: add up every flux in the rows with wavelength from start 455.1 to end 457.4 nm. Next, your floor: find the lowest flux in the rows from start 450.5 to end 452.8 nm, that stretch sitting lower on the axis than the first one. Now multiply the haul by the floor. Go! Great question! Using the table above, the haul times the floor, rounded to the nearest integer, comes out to 2977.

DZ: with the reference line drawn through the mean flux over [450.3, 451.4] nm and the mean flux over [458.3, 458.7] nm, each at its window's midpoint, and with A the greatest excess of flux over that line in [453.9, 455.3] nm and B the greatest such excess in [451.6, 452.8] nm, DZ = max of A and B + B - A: 2.3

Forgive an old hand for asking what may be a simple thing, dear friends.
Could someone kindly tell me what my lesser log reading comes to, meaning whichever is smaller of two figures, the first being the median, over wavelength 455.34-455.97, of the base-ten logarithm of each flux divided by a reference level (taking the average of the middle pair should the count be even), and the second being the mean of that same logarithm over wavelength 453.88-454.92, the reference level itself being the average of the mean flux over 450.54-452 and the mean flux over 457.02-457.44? -0.044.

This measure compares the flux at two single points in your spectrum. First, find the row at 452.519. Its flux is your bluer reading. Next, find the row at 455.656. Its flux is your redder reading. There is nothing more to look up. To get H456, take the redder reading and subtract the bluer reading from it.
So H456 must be -4.1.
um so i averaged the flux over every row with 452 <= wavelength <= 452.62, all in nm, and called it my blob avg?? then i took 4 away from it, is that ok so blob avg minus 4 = 14.4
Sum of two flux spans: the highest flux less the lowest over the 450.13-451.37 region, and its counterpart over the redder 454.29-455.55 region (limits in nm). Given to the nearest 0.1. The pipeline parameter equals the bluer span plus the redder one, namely 5.3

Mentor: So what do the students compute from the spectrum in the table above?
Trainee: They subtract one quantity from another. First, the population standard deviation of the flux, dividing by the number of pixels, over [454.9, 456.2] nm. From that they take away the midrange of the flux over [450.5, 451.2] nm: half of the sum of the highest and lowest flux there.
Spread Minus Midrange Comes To -15.88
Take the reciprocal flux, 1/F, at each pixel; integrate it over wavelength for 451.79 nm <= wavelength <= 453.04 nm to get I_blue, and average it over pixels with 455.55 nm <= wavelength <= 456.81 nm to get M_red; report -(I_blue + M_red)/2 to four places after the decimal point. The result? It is -0.0657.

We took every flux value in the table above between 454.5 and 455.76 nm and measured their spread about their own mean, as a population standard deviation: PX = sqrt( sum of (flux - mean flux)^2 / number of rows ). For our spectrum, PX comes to 0.88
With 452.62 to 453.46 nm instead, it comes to 1.11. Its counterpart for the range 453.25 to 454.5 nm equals 0.92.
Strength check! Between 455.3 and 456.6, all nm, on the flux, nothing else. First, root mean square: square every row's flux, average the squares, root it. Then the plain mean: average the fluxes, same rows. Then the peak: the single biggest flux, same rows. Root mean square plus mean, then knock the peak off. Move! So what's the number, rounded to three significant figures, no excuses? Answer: 14.3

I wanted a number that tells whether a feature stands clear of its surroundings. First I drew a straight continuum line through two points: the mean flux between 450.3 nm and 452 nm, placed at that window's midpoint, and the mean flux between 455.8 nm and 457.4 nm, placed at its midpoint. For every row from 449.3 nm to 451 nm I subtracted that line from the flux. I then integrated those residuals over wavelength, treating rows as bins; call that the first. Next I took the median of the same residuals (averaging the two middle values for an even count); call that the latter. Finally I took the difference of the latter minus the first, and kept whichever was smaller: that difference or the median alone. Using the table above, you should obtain -1.5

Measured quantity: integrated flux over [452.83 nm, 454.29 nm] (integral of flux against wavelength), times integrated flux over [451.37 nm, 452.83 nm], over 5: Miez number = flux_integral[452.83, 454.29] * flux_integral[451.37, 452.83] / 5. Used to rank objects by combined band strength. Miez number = 133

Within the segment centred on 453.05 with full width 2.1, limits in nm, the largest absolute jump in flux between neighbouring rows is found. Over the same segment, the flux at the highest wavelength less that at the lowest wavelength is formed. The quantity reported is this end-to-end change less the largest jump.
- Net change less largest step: -2.4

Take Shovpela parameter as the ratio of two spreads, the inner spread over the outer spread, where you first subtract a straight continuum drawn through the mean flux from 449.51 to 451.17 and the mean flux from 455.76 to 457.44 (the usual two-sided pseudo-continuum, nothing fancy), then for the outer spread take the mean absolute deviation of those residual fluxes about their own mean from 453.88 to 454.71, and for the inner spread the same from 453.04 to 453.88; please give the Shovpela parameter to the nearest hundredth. 1.14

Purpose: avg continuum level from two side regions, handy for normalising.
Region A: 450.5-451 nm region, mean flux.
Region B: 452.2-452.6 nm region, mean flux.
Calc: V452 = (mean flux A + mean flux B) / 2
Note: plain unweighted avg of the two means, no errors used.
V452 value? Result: 18.1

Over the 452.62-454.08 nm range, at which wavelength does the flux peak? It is 453.144 nm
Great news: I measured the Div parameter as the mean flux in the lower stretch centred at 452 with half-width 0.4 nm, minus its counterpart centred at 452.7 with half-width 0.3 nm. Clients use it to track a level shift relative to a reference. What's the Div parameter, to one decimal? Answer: -0.1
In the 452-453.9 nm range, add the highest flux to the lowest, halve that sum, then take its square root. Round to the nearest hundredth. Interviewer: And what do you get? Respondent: 4.20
